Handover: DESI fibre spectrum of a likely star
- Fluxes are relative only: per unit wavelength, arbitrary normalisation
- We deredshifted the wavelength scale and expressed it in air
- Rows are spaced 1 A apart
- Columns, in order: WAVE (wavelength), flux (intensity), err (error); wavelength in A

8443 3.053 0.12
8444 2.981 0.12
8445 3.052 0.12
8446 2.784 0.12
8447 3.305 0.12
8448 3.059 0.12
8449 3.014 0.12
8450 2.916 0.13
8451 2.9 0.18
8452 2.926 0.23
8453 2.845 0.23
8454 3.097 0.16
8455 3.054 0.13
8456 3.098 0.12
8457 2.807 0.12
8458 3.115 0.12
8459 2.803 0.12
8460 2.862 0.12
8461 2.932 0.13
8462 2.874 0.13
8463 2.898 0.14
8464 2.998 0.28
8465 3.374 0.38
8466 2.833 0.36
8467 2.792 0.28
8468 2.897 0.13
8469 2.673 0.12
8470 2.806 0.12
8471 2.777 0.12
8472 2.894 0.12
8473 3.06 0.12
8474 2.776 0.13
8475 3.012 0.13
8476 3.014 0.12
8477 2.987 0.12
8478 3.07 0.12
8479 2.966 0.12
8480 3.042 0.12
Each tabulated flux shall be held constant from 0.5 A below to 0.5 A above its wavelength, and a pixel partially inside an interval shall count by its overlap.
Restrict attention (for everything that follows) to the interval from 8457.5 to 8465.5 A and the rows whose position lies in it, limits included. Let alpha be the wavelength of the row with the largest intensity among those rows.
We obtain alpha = 8465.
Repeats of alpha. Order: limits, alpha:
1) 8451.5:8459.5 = 8458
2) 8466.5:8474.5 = 8473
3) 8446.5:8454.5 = 8447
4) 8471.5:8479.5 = 8478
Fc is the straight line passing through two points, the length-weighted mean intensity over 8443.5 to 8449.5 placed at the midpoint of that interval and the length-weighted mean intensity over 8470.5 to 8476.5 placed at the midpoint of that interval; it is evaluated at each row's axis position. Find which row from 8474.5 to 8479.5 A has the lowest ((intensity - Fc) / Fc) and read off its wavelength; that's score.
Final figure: 8479 A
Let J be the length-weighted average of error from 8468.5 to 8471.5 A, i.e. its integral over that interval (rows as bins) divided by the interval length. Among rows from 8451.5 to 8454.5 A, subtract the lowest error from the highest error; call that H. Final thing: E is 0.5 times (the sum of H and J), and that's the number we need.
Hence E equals 0.095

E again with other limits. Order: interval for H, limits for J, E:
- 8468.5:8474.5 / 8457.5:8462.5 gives 0.067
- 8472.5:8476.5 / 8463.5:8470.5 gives 0.124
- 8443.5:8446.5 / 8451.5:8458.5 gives 0.079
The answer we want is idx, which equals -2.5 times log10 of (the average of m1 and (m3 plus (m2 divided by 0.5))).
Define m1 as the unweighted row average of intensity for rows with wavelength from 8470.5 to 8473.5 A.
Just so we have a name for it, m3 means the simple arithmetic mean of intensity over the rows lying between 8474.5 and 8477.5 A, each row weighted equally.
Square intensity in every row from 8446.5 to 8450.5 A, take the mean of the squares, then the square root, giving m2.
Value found -1.95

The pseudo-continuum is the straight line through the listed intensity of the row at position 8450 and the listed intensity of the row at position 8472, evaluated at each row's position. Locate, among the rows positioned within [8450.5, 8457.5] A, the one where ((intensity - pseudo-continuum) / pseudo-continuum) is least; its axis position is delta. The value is 8457 A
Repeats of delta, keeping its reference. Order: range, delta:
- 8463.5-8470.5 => 8469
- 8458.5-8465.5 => 8459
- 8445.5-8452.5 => 8446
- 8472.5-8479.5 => 8474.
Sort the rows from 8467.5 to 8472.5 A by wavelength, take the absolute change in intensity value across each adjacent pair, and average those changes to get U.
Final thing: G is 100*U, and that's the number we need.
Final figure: 13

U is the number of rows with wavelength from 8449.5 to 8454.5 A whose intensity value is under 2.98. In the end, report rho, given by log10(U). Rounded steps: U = 4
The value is 0.60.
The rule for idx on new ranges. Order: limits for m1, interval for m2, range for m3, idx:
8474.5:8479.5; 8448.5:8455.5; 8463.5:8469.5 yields -1.93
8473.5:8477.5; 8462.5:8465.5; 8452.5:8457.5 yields -1.96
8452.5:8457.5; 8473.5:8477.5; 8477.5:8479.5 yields -1.94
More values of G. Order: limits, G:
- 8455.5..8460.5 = 24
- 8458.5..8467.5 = 16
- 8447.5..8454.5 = 9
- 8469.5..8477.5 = 12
